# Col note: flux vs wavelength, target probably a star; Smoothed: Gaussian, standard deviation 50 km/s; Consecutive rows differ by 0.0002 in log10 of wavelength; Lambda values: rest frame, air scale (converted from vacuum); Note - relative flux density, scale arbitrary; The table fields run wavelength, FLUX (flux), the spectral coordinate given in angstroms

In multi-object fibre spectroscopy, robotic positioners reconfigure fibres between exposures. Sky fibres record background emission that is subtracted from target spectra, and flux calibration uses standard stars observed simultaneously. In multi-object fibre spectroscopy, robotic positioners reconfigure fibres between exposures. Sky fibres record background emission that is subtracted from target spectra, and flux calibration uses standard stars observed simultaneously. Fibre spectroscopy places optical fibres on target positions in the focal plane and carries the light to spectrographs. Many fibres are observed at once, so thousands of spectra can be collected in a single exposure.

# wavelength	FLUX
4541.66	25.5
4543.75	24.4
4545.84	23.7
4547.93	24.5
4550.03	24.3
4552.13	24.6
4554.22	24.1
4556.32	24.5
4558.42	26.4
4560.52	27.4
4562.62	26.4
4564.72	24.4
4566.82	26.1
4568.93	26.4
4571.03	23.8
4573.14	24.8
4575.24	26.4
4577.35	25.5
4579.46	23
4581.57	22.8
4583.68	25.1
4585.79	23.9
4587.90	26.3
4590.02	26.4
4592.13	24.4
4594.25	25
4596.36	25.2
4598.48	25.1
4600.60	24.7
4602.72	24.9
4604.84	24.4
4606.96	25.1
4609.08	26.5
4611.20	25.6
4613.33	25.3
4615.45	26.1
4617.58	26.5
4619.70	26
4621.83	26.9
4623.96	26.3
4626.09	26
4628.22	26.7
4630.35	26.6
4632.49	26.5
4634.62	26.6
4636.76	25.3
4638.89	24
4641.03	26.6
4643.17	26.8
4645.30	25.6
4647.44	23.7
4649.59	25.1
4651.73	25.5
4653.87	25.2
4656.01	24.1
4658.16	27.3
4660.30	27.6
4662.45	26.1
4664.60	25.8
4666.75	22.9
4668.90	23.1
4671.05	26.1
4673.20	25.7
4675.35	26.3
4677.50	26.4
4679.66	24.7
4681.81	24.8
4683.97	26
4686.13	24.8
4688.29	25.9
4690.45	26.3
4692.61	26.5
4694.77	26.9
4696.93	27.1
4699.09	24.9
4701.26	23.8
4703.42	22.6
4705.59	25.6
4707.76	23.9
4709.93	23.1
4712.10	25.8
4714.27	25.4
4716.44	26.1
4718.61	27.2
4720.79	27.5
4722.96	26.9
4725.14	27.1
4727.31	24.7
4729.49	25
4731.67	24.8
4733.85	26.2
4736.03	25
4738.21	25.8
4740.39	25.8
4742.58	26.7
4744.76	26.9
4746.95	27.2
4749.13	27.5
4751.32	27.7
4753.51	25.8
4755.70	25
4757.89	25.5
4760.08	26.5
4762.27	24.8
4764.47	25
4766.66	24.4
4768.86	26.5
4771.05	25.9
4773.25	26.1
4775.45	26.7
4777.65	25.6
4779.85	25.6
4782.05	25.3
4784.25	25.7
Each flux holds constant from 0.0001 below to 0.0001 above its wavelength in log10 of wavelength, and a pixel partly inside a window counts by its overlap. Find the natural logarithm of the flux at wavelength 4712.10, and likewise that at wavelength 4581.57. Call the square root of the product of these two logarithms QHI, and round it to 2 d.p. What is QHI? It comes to 3.19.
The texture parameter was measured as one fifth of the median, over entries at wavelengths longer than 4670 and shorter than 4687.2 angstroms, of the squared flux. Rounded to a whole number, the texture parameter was 134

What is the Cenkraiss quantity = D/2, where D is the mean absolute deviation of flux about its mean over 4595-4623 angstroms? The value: 0.33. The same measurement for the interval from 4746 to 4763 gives 0.49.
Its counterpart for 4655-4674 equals 0.68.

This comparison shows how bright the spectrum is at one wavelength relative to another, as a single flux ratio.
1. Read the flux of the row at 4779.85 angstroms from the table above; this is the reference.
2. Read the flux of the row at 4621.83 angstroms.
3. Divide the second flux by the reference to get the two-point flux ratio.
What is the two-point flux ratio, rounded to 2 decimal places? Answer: 1.05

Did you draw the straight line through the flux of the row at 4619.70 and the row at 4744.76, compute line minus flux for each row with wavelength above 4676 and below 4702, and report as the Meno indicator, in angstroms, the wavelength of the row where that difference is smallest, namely 4696.93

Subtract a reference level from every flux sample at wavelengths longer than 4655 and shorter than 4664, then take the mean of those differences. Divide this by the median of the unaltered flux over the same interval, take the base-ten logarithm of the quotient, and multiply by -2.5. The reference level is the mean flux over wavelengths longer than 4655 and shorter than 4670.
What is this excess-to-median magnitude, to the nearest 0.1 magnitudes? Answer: 3.6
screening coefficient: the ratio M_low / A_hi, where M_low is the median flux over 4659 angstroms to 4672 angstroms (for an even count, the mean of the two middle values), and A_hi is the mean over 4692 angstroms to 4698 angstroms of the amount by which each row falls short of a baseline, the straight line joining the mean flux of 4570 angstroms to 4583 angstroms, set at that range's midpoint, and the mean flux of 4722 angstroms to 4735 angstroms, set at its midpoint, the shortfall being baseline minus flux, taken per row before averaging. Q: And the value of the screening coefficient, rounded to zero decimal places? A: -19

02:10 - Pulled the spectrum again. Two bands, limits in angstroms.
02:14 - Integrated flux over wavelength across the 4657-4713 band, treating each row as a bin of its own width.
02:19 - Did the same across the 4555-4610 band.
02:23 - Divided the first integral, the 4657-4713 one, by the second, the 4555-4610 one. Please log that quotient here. 1.03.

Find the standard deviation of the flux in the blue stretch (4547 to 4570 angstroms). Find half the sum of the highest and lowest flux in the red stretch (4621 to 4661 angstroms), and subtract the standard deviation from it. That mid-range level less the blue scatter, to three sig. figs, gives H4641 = 24.5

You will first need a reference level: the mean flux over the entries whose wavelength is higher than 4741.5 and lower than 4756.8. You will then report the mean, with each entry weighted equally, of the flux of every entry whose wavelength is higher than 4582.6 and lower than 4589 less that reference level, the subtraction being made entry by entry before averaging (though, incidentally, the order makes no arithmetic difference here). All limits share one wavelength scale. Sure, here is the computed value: -1.59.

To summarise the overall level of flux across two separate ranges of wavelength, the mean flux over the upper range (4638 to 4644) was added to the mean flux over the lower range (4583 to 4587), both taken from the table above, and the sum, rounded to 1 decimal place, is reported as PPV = 50.3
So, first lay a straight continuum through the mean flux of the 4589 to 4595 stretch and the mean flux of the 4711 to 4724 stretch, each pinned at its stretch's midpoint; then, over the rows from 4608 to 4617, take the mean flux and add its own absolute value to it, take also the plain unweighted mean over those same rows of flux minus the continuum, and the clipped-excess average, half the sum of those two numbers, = 26.1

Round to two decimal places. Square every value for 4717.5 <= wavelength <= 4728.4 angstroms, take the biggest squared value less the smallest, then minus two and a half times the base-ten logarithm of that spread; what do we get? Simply -5.41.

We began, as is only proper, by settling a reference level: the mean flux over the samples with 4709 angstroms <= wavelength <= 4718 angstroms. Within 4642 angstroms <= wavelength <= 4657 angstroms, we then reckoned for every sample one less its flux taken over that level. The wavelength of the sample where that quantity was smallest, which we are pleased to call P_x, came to 4643.17 angstroms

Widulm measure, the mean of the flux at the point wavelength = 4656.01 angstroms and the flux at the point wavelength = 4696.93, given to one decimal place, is 25.6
